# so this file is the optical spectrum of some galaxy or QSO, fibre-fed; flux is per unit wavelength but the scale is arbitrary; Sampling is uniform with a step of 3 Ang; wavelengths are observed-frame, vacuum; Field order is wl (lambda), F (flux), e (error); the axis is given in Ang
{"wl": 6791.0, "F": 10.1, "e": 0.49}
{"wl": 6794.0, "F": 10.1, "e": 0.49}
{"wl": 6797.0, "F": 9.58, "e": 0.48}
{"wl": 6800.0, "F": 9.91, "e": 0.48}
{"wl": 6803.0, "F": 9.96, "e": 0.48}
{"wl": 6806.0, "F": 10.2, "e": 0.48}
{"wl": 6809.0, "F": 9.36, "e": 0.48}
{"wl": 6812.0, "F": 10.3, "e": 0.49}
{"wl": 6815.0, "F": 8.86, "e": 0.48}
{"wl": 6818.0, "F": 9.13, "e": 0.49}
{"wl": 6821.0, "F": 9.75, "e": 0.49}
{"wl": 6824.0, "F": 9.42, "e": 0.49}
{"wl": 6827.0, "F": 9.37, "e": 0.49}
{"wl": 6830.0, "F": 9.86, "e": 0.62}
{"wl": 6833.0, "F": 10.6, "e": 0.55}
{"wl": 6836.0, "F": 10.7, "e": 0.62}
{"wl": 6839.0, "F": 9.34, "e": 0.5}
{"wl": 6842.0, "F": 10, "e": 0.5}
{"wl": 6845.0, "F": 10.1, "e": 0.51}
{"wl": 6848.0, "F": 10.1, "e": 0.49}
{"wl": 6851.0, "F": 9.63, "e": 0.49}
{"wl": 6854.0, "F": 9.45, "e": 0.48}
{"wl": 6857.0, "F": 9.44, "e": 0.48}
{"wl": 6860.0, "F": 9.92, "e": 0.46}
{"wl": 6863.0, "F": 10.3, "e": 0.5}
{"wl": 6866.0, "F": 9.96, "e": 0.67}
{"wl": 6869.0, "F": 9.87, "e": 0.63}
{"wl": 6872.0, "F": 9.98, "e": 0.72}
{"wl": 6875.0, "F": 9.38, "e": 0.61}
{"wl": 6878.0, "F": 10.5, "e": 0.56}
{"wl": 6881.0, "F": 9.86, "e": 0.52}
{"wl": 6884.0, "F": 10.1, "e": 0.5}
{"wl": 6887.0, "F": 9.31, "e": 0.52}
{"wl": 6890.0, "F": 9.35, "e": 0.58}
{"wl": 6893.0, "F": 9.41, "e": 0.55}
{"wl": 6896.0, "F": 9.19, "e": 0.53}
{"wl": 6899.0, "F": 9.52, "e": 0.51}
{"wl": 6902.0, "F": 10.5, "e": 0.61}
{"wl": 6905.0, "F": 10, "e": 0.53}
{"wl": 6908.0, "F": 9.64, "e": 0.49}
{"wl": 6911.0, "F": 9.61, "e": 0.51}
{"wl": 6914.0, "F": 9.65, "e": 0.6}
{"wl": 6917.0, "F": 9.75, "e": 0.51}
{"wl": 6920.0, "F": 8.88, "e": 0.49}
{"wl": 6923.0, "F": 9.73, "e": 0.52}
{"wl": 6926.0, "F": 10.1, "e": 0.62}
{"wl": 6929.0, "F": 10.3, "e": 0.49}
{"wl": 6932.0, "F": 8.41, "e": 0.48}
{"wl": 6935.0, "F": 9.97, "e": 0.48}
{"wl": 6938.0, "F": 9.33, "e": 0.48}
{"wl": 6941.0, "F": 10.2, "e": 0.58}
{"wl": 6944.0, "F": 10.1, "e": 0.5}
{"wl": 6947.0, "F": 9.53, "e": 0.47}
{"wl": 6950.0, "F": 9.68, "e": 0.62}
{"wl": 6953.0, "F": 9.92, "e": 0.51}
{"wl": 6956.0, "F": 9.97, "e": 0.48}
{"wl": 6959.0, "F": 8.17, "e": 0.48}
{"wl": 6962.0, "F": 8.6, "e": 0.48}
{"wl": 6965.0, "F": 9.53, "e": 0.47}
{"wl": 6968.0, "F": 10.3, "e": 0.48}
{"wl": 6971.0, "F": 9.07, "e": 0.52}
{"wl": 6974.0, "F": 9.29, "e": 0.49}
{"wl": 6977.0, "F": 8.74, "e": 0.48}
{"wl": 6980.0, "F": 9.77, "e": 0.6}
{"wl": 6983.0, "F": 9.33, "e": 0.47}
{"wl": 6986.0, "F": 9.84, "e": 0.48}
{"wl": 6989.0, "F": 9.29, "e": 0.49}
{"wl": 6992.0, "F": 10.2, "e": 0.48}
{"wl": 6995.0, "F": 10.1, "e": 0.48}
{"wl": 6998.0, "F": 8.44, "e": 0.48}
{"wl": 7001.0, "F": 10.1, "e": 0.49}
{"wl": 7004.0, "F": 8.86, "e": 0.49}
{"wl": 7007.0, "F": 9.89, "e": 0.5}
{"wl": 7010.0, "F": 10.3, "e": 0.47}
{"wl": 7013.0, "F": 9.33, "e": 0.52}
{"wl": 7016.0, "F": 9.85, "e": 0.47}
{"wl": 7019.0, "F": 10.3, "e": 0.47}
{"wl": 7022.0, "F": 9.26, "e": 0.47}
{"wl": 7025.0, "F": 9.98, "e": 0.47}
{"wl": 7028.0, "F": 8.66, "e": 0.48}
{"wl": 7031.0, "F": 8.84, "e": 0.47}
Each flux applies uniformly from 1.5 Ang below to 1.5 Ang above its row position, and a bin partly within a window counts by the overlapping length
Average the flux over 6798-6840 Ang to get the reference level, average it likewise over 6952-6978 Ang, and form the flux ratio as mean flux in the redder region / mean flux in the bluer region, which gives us 0.95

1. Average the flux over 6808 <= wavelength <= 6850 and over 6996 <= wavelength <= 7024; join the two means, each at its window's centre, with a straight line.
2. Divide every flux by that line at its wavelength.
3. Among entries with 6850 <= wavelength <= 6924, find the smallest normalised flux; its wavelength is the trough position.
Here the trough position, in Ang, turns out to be 6920.0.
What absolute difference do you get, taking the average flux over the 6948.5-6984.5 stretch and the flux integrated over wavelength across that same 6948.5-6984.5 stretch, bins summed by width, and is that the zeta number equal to 328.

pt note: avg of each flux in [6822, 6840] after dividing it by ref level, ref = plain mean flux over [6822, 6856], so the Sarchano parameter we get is 1.00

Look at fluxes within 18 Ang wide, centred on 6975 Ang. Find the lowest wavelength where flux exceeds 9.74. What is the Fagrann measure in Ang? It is 6968.0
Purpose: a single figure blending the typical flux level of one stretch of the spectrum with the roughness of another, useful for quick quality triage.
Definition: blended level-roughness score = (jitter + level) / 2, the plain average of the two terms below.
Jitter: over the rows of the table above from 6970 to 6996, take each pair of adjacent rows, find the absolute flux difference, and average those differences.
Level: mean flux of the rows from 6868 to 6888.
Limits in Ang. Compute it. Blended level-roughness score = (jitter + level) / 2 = 5.20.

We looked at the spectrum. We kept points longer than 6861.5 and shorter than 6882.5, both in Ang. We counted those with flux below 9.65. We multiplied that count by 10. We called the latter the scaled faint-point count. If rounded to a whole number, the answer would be 10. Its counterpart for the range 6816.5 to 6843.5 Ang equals 40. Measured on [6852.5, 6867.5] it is 20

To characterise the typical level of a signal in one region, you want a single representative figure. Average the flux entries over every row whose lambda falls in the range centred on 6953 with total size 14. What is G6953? 9.5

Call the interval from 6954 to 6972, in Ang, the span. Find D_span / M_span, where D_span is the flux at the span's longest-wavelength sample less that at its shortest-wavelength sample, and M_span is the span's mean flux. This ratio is -0.10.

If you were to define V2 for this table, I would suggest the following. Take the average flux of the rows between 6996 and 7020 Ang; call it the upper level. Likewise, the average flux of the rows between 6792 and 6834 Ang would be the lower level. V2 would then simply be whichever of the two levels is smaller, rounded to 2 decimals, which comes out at 9.63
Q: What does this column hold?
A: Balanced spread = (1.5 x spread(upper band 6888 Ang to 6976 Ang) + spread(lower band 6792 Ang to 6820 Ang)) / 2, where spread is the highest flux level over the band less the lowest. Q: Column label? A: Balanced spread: 2.5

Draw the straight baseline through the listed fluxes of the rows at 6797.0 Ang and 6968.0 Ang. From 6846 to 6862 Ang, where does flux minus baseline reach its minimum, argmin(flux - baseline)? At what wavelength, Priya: 6857.0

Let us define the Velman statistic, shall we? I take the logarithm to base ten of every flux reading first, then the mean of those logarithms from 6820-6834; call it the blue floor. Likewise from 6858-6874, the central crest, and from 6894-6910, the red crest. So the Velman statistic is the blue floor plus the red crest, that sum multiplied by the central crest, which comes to 1.98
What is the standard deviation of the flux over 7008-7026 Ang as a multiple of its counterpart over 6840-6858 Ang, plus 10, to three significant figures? 11.4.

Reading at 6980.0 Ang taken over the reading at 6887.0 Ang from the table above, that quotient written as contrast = 1.05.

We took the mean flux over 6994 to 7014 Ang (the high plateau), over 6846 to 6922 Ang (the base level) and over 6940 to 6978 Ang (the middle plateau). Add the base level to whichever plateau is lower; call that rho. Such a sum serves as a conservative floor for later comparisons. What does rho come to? 19.20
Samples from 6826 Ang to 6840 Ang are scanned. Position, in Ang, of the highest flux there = 6836.0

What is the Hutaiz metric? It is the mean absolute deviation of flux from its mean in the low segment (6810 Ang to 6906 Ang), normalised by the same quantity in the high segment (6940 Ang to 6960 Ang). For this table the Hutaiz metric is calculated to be 0.85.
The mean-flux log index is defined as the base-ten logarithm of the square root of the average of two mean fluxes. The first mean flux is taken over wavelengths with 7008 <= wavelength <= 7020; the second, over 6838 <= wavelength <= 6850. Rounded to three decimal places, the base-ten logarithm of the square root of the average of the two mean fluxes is 0.498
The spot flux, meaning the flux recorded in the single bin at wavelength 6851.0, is 9.63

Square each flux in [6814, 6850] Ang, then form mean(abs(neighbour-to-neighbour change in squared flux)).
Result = 8.4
